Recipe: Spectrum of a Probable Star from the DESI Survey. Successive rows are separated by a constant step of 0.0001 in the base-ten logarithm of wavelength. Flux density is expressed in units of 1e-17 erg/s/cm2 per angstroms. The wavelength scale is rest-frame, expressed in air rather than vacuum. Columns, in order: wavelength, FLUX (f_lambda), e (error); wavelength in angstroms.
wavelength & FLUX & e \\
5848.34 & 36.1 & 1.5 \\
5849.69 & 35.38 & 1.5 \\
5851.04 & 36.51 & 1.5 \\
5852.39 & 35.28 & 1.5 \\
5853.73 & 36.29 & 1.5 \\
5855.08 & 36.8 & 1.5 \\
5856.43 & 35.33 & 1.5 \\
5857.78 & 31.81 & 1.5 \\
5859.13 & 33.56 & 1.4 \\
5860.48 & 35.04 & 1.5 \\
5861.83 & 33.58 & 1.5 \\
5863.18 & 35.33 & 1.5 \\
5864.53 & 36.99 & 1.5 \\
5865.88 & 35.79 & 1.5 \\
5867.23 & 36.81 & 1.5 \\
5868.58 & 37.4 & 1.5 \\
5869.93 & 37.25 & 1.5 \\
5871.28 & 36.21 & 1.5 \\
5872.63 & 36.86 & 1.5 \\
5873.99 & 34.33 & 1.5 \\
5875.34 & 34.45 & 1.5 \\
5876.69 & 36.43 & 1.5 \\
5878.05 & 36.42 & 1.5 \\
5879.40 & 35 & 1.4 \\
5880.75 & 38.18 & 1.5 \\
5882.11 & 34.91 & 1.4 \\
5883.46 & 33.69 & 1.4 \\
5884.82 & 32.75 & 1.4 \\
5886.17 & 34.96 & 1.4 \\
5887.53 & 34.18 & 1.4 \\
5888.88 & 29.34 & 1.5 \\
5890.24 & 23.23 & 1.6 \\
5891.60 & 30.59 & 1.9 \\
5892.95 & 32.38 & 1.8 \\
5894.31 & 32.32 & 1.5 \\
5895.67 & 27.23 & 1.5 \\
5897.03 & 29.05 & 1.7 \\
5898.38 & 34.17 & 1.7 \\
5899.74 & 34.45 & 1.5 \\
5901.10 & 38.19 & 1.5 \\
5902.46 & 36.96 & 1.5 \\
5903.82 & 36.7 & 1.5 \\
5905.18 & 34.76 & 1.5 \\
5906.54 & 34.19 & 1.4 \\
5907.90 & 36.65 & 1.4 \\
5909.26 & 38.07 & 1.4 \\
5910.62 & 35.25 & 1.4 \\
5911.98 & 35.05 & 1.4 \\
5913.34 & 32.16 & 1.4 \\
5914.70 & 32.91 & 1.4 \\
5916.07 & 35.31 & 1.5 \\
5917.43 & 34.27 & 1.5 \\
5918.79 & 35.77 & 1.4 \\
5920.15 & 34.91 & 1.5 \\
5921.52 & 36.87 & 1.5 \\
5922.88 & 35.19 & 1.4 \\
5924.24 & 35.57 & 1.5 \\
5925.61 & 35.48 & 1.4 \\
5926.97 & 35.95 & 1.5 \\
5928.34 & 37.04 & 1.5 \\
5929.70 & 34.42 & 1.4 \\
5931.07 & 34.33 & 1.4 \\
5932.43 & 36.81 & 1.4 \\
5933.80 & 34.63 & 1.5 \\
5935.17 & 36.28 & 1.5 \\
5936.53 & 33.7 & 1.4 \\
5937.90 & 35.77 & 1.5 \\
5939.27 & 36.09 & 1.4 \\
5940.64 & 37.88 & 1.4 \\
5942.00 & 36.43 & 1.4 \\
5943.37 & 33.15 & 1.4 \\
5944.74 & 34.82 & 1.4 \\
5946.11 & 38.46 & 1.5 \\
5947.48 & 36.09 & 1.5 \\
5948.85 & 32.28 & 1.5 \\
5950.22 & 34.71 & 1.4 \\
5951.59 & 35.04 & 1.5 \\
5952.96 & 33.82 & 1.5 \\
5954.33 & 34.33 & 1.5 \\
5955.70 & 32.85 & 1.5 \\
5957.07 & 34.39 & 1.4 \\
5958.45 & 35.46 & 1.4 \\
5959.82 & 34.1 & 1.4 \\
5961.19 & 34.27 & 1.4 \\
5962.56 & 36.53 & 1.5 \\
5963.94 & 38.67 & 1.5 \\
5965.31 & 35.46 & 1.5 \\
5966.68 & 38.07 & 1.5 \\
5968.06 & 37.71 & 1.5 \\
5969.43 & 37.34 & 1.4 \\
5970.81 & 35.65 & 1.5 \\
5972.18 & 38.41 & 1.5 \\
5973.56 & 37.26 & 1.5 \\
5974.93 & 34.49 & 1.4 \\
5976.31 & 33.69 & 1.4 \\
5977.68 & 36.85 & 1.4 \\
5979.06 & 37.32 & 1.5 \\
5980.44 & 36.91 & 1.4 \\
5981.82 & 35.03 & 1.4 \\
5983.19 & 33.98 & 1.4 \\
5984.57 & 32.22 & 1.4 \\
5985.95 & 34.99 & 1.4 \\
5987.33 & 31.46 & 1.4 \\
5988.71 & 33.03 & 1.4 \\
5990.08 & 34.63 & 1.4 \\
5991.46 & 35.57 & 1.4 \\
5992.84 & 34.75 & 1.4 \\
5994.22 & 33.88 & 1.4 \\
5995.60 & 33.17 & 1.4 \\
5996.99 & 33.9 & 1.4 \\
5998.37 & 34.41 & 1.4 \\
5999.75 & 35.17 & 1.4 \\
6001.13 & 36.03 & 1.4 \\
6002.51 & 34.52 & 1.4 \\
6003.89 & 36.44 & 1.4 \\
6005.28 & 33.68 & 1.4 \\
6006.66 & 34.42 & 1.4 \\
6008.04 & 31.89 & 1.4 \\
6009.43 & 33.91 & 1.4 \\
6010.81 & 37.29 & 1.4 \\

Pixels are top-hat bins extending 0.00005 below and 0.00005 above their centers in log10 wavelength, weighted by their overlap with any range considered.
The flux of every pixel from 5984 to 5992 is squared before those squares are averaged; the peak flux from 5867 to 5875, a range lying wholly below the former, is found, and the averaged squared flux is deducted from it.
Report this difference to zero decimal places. -1097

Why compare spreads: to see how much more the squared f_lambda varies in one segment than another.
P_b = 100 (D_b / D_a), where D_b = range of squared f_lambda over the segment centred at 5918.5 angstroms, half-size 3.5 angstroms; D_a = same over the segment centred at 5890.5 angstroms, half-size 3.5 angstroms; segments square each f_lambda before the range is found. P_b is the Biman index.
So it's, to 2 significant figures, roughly 29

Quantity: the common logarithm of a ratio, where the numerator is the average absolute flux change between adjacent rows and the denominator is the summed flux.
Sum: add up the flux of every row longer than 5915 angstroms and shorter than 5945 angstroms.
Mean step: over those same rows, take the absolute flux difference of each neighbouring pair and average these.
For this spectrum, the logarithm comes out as -2.72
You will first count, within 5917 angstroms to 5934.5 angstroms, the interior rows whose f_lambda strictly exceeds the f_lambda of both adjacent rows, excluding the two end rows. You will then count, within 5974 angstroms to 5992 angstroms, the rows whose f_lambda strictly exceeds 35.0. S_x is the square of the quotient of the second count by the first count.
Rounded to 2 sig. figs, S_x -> 1.0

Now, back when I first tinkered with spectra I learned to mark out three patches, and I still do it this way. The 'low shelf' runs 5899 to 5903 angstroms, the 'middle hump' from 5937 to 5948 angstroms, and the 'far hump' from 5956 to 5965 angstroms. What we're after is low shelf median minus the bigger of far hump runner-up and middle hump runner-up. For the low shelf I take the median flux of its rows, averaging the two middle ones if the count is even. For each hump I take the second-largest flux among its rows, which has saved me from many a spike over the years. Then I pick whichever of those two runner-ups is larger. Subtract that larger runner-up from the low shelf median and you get -0.9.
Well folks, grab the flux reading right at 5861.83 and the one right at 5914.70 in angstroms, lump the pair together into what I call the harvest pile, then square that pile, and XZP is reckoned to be 4421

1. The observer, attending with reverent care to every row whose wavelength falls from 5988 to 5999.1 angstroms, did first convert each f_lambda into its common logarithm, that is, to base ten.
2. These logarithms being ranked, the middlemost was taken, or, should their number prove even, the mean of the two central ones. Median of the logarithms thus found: 1.533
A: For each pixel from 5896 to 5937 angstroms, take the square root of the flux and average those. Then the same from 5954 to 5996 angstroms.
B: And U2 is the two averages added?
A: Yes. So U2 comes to 11.9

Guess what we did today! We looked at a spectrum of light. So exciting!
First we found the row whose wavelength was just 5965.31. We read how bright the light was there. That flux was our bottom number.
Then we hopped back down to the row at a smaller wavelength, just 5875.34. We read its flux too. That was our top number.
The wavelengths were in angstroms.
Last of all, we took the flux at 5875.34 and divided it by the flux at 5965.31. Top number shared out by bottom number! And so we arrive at 0.97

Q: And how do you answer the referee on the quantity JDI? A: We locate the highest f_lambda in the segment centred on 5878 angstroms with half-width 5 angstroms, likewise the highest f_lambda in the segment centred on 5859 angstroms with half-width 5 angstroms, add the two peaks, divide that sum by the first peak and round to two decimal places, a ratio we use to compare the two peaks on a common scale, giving 1.96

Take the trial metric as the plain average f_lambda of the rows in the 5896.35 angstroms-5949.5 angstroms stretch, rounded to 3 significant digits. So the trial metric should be 35.3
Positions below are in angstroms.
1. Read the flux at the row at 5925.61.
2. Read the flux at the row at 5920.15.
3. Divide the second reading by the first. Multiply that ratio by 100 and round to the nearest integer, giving 98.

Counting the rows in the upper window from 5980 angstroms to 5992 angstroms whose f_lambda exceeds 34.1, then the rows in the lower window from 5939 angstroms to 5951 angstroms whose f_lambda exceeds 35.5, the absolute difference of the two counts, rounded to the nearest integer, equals 0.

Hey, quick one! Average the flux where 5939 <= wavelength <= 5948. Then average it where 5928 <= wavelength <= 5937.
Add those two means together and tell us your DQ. 71.4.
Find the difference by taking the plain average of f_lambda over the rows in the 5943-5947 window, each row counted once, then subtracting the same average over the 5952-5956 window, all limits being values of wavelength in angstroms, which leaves 1.8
